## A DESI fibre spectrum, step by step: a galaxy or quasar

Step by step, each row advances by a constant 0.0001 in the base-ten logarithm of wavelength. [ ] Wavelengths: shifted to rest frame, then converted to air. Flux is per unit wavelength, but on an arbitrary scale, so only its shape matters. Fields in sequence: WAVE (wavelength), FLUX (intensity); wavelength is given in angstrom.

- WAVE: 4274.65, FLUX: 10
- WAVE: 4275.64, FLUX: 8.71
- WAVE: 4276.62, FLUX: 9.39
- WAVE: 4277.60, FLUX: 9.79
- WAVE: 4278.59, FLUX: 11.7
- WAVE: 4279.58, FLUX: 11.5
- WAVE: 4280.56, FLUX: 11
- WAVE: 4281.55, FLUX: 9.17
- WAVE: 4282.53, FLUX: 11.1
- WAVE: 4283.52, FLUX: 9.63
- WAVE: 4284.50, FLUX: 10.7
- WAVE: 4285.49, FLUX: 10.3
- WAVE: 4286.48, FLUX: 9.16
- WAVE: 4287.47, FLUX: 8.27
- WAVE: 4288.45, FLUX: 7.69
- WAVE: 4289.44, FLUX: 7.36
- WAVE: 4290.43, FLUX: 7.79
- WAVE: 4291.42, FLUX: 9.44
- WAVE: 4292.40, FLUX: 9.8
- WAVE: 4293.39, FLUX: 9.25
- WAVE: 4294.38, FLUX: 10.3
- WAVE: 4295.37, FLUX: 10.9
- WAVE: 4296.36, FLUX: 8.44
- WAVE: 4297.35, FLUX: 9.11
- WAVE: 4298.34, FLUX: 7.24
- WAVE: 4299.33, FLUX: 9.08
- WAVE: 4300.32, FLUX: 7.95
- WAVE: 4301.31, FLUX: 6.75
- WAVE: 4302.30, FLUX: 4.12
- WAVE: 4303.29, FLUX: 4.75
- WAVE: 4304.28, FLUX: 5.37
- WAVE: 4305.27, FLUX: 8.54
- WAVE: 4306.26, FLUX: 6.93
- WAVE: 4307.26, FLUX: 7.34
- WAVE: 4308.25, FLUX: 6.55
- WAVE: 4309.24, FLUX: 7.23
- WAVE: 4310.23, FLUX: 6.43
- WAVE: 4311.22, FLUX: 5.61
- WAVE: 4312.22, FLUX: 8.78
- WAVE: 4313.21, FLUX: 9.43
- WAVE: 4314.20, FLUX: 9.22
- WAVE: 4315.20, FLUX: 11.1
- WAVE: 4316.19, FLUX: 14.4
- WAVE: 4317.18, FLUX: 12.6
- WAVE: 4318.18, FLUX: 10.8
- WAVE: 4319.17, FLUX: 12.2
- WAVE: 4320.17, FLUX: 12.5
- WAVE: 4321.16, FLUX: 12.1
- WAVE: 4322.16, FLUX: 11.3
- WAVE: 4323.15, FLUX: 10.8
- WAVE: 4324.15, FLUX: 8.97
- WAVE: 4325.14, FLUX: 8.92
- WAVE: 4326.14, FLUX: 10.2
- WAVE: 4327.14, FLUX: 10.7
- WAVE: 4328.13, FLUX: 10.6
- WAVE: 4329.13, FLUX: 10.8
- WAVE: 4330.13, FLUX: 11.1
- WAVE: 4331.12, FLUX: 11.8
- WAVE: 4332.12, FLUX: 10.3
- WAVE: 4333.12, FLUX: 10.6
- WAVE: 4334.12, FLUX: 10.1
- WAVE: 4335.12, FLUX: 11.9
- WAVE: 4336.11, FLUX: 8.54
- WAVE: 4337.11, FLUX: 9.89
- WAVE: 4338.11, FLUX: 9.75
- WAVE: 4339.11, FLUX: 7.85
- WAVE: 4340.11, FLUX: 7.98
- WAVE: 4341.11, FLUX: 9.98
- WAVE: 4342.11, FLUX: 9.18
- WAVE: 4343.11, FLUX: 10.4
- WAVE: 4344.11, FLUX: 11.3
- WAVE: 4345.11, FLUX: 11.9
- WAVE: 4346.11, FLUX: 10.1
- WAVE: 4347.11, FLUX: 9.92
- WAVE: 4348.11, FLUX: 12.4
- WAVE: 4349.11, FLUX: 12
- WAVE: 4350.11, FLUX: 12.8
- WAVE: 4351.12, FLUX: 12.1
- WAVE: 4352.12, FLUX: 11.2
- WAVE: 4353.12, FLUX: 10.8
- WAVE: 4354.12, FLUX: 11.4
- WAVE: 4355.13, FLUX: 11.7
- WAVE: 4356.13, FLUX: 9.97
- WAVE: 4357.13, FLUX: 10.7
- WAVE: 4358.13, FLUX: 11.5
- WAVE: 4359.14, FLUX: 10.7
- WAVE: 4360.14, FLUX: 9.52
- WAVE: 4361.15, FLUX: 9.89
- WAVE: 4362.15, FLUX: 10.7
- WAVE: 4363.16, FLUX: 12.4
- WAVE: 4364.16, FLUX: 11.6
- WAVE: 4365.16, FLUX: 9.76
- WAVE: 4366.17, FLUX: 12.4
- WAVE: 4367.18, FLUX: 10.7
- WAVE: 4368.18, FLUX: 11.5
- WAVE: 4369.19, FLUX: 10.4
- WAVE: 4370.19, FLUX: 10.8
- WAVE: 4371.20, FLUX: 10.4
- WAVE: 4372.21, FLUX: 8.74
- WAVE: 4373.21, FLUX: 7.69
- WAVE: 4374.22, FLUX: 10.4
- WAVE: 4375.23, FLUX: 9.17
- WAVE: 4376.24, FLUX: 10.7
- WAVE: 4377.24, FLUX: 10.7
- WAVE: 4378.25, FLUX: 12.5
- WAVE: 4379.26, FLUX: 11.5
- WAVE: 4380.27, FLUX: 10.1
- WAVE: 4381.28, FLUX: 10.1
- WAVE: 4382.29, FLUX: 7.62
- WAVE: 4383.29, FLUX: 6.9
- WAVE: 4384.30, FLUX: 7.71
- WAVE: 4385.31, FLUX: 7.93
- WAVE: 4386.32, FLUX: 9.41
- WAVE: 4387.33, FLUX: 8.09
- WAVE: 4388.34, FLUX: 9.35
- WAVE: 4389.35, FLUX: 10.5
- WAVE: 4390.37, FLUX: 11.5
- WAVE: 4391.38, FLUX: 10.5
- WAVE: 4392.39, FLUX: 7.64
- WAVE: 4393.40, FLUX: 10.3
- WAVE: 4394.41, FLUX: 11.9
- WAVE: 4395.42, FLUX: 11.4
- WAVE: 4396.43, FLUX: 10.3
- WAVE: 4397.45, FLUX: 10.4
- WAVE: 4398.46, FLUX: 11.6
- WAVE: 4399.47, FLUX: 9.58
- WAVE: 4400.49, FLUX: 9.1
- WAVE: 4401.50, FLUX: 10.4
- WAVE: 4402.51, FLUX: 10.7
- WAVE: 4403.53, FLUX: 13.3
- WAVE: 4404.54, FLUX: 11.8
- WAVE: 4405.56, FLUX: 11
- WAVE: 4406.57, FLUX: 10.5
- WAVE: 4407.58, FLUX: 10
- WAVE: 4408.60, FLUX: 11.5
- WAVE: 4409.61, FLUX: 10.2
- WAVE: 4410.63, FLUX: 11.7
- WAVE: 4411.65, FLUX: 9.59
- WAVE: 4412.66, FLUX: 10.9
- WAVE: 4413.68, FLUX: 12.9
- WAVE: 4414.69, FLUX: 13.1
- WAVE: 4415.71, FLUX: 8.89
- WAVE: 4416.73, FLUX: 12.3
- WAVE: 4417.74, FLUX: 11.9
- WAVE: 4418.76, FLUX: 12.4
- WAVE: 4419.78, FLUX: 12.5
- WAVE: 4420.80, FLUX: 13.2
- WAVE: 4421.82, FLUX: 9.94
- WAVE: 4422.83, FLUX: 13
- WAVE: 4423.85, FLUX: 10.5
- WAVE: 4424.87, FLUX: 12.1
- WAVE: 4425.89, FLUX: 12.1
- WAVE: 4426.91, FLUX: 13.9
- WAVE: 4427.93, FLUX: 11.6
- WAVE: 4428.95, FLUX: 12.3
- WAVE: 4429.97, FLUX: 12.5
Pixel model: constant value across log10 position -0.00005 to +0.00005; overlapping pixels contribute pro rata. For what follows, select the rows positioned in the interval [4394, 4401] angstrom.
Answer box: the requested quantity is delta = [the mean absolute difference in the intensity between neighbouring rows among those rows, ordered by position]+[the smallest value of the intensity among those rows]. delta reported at 10.0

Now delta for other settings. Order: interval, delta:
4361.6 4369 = 11.3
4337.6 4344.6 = 9.0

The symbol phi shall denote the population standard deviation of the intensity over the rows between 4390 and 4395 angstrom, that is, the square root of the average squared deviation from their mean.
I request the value 1.49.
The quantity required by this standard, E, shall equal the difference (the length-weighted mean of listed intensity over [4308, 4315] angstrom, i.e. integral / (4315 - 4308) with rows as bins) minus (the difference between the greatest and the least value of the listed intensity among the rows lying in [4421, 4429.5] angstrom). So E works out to 3.8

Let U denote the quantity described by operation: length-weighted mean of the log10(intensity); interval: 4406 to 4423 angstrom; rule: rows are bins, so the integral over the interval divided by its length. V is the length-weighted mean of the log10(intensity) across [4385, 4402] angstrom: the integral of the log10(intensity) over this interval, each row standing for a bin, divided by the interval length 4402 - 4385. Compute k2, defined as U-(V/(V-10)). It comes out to 1.17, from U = 1.05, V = 1.00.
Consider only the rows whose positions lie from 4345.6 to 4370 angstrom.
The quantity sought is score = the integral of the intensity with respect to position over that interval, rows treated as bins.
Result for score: 271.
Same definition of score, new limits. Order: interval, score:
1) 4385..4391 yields 57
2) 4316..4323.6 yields 91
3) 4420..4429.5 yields 115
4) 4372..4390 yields 170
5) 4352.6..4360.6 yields 86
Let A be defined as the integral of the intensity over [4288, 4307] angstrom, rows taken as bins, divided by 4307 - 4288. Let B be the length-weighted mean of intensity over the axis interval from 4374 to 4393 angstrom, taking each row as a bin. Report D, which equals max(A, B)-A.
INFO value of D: 1.66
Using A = 7.9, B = 9.6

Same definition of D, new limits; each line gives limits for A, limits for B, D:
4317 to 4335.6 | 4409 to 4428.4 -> 0.79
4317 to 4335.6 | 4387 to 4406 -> 0.00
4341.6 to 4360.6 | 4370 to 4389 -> 0.00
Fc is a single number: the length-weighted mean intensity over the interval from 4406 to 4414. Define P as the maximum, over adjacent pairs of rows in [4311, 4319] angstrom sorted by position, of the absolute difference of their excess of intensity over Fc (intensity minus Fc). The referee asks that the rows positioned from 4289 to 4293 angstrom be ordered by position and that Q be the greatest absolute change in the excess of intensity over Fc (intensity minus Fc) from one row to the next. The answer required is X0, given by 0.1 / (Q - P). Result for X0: -0.06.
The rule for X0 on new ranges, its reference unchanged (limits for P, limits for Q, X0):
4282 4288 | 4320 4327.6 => 0.28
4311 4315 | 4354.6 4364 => -0.07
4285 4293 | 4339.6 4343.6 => 0.29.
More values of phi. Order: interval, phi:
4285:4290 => 1.06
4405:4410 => 0.55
